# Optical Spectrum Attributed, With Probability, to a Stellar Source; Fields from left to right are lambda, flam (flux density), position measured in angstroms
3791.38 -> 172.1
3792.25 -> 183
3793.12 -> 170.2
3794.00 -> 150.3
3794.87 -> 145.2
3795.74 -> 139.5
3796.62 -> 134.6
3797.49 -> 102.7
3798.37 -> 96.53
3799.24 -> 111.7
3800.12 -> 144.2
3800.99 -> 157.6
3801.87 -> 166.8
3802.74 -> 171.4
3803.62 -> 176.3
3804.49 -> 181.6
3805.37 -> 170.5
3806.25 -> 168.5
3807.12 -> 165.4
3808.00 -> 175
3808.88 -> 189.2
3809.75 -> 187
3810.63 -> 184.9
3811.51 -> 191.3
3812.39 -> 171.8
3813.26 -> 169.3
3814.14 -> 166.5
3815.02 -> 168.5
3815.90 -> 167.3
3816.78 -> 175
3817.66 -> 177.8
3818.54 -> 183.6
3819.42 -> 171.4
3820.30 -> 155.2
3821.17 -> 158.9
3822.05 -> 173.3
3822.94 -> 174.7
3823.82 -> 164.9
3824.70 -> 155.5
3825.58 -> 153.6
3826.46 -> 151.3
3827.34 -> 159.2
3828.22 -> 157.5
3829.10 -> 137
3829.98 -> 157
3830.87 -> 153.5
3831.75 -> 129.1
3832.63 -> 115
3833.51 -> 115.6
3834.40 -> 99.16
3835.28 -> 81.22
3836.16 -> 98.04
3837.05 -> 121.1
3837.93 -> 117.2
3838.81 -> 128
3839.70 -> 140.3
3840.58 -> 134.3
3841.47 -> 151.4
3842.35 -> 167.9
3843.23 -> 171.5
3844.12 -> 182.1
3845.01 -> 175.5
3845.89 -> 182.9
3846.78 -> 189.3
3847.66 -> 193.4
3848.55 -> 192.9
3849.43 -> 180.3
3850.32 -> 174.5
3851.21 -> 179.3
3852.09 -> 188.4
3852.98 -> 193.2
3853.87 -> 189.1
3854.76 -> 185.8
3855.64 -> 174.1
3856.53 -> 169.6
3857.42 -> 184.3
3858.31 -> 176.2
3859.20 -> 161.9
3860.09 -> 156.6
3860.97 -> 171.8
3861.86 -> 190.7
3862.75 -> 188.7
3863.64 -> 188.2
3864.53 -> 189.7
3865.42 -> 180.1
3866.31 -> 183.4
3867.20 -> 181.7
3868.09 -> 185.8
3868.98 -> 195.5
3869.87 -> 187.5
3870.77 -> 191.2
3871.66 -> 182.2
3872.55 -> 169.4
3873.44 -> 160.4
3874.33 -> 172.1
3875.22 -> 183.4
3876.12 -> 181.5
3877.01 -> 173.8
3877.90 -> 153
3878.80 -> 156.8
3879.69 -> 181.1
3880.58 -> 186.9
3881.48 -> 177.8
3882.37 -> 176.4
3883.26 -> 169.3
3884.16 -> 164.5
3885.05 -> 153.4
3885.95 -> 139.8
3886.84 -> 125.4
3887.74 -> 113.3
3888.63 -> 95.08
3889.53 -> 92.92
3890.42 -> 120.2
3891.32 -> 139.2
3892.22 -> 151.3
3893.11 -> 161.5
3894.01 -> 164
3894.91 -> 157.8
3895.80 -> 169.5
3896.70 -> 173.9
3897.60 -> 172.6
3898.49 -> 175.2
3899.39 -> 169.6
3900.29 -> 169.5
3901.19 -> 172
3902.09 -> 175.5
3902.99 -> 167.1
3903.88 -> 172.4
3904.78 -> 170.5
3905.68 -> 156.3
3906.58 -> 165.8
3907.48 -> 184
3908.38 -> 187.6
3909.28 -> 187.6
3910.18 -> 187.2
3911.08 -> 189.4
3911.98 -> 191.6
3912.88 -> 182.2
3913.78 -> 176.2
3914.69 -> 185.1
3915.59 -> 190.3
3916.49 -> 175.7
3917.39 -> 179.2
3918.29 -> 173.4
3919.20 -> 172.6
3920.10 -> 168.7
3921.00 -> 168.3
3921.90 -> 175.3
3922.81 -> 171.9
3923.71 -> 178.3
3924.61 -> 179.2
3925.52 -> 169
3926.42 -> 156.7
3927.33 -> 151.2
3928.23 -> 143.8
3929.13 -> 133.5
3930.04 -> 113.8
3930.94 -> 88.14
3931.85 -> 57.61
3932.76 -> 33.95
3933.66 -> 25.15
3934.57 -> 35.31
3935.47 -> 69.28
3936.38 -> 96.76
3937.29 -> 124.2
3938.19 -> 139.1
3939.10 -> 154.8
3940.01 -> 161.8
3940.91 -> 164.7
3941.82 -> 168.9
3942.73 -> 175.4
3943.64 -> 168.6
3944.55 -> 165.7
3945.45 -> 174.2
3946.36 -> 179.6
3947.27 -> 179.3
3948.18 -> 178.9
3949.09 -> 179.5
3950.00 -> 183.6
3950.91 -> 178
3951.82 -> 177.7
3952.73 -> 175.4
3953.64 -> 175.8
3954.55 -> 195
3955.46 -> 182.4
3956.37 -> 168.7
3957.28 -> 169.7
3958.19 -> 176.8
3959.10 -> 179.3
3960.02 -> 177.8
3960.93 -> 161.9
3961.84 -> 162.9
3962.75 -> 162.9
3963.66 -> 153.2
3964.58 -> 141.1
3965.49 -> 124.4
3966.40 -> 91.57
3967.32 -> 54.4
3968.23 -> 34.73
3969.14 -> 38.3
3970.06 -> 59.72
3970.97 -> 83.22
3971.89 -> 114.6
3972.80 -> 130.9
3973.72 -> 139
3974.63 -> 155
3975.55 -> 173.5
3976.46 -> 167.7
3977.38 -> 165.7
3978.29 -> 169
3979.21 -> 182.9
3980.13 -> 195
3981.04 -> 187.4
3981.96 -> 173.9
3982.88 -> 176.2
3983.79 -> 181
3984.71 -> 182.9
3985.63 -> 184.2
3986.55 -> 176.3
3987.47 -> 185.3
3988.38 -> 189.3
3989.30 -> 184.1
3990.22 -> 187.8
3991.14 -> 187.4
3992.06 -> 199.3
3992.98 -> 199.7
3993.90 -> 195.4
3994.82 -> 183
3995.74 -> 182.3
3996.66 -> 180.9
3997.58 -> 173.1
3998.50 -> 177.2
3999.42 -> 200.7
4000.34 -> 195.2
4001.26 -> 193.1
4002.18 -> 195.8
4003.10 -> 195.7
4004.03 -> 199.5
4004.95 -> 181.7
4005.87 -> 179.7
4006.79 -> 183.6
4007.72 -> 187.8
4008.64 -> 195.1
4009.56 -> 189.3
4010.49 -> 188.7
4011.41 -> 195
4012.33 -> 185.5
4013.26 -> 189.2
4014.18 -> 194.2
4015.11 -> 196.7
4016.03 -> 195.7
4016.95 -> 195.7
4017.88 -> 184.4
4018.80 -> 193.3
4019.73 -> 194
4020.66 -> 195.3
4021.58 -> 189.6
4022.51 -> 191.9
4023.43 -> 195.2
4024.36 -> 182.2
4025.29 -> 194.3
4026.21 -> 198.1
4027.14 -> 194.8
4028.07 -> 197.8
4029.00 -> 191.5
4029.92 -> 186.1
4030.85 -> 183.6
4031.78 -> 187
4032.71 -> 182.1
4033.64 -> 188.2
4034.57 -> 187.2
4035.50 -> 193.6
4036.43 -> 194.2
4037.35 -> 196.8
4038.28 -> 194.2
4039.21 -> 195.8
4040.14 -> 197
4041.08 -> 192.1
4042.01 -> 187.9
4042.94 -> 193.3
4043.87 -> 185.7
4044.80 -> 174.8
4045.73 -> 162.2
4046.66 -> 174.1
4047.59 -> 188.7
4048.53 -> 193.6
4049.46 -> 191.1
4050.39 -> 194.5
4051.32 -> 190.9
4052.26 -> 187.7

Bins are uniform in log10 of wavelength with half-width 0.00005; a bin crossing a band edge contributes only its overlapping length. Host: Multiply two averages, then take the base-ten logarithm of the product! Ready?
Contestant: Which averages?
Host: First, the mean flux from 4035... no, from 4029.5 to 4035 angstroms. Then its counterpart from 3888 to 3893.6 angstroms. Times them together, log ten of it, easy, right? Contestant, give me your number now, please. 4.37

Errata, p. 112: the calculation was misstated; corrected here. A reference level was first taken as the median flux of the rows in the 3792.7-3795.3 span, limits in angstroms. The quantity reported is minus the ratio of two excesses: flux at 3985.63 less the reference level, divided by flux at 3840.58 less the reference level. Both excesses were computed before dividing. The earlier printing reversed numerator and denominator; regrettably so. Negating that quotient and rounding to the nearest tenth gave 2.1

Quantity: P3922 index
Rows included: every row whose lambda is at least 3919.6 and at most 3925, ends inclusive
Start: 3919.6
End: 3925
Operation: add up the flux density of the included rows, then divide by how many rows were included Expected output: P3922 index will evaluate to 174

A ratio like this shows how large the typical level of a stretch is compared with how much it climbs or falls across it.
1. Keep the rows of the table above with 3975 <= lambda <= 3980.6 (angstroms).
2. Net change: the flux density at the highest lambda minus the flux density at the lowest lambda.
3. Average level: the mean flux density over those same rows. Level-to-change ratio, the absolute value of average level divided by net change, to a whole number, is 8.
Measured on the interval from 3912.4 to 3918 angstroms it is 60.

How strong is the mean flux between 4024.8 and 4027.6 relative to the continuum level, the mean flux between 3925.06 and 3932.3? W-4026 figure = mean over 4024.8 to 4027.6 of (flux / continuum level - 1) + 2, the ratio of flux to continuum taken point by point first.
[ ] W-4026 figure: 2.54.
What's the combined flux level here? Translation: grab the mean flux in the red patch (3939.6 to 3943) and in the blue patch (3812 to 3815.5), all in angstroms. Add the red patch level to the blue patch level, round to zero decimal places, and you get 337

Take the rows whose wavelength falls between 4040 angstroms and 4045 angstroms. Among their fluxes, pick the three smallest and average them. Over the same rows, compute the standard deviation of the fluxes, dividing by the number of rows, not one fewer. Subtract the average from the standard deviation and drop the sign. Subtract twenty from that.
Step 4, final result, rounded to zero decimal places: 156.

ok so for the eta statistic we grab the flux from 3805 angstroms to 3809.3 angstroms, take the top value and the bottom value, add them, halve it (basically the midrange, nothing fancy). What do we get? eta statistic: 177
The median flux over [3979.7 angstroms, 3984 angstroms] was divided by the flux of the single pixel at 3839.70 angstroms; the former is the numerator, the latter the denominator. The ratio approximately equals 1.29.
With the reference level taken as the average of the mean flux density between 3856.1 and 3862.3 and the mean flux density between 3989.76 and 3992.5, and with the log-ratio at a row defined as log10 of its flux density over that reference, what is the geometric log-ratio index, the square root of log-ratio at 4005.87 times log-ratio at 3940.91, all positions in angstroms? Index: 0.016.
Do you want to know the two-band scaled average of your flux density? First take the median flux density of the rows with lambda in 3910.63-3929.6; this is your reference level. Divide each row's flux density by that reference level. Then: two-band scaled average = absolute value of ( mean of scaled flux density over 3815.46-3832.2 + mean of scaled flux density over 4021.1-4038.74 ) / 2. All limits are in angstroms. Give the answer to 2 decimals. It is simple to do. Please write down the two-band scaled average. 1.00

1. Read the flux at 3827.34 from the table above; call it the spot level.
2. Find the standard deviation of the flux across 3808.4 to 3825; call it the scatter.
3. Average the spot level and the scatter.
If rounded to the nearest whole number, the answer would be 85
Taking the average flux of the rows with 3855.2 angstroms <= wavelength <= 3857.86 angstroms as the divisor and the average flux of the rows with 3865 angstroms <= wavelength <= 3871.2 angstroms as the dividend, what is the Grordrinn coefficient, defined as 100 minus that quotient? 98.9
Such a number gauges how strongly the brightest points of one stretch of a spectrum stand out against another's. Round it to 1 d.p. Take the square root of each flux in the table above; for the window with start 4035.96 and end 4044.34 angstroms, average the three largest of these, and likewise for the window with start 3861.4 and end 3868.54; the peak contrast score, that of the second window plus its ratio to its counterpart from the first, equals 14.8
